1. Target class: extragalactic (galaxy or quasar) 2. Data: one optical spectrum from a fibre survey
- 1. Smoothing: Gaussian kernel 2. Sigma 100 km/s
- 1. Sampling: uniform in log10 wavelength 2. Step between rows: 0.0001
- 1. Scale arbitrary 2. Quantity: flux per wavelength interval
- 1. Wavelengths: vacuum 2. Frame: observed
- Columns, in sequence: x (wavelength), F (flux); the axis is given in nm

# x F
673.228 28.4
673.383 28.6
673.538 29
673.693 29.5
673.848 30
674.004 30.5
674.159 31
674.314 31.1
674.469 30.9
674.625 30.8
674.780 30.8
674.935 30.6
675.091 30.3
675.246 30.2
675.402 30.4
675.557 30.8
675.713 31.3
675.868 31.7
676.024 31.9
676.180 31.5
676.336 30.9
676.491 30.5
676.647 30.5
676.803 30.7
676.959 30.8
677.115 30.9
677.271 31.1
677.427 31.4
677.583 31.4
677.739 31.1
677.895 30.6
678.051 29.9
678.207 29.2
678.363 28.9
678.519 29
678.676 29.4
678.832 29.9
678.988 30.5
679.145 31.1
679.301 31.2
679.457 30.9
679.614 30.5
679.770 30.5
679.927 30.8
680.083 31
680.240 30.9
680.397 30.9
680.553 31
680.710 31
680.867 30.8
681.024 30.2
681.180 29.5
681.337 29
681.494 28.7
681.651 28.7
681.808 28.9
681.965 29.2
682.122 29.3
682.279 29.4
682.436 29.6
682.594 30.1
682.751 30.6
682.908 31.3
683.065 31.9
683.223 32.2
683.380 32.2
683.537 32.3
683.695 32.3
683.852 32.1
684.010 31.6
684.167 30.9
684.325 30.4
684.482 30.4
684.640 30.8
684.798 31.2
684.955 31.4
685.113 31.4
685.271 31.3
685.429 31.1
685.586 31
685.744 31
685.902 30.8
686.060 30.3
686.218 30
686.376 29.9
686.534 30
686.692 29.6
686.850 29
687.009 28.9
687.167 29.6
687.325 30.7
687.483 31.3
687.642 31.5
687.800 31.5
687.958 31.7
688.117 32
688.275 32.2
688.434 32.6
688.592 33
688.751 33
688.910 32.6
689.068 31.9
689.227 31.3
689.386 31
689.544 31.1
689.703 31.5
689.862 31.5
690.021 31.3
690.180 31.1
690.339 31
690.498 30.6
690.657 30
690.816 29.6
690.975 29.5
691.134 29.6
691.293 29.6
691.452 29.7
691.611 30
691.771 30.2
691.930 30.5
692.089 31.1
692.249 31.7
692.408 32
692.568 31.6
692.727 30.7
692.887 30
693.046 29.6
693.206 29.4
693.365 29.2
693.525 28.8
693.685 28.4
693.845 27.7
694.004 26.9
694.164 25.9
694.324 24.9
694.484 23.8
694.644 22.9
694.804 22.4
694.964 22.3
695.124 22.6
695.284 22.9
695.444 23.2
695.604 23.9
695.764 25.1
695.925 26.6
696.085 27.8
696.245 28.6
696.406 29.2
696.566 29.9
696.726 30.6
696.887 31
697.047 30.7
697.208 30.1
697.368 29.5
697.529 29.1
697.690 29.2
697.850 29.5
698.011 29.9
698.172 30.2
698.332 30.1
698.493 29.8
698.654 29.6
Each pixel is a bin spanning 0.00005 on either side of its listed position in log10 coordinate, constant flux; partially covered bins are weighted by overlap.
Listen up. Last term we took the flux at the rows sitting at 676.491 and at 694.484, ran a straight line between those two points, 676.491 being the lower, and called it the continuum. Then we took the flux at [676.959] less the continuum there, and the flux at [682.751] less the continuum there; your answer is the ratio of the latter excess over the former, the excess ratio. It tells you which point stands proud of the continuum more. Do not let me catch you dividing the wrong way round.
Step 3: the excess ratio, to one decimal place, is 5.1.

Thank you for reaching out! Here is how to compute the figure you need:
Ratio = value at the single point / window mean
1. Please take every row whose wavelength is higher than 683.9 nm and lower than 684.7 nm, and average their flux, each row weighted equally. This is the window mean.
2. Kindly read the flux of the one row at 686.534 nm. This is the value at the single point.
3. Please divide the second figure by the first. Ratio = 0.97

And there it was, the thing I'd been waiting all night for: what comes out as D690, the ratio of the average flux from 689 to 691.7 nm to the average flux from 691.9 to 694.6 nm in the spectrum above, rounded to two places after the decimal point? 1.06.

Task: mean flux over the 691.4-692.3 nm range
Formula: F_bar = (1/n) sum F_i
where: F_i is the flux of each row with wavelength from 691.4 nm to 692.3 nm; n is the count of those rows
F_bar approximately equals 30.5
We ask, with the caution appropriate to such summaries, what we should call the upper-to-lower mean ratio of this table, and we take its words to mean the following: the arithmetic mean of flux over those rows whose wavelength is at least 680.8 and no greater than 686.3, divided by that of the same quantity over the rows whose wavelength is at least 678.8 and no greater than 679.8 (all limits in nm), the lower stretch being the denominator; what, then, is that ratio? 1.00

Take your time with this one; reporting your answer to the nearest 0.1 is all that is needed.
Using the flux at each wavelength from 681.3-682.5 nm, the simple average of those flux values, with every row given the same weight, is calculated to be 29.1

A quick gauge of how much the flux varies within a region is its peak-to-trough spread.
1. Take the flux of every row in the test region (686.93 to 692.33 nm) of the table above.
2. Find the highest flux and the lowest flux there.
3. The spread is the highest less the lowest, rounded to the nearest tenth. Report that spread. 4.1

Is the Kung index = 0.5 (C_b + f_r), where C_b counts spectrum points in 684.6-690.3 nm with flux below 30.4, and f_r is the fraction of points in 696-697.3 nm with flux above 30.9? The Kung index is 4.1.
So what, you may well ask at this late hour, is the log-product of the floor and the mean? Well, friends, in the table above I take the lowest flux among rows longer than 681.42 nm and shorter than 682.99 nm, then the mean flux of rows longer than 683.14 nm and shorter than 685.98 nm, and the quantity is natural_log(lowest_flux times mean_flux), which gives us 6.80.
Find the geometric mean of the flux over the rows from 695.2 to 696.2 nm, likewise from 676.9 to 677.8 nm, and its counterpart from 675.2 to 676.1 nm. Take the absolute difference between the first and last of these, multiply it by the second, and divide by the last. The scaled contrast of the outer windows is 6.2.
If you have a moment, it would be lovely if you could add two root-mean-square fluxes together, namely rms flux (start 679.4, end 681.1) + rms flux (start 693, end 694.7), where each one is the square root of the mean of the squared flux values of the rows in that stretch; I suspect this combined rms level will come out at 57.9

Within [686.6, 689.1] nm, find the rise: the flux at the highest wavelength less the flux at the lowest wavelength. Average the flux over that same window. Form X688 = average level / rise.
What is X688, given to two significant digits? 14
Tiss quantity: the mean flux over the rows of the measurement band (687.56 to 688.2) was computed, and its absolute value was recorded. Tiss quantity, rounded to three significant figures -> 31.7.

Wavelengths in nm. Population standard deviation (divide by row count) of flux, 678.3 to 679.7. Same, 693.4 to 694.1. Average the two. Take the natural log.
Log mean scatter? -0.25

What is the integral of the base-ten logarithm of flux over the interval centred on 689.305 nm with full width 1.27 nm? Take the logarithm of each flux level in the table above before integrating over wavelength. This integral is 1.9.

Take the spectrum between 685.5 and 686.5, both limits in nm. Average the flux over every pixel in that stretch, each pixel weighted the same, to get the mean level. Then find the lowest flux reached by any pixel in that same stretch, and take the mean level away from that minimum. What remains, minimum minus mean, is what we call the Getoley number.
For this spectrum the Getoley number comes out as -0.60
